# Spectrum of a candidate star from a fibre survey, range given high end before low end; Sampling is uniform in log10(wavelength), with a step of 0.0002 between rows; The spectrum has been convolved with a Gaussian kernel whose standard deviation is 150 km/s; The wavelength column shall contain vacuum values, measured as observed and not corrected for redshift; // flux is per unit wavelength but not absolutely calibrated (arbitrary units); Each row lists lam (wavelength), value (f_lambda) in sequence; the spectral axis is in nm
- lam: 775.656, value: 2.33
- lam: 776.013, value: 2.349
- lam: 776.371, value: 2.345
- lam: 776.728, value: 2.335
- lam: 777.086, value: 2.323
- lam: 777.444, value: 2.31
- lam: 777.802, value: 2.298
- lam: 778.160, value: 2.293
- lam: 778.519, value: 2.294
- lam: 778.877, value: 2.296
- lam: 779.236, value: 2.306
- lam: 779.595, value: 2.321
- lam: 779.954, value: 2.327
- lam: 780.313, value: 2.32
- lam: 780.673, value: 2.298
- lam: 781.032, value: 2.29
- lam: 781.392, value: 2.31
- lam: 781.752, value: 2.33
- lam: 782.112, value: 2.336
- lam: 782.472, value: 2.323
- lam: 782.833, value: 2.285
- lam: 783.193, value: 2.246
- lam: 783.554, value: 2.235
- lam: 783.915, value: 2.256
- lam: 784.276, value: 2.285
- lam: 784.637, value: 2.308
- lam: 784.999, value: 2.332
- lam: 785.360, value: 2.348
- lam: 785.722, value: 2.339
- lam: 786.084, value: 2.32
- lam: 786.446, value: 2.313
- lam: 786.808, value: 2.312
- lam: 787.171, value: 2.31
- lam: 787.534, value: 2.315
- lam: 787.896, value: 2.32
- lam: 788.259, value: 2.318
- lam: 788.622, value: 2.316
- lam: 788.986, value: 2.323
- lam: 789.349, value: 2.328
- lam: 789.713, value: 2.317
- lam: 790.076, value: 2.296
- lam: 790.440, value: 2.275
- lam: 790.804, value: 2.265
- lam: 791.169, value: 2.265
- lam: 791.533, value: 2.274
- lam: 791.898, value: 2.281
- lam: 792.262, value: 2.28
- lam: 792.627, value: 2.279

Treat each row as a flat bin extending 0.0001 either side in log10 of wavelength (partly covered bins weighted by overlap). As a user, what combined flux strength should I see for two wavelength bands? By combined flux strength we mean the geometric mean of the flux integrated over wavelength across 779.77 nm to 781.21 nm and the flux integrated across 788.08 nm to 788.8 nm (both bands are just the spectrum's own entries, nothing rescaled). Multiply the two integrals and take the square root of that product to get 2.4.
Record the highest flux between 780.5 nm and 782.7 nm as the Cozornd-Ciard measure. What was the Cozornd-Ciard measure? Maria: 2.336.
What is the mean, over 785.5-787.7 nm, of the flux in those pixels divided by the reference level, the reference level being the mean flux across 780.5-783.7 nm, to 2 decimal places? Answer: 1.01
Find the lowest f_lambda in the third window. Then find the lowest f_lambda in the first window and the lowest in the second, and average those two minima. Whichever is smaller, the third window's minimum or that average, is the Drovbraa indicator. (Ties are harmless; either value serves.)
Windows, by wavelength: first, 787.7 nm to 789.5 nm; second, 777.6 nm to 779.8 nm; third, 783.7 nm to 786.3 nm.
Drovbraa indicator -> 2.256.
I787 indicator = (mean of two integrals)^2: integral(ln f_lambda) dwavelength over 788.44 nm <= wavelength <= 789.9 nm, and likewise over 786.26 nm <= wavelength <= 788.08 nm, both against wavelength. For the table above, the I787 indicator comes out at 1.9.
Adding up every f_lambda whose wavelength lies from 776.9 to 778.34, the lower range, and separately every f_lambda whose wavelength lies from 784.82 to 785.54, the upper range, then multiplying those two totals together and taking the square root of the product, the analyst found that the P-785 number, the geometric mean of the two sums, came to 6.6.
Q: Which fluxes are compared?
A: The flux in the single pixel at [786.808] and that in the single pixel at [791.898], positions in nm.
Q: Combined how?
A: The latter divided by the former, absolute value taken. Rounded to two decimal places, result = 0.99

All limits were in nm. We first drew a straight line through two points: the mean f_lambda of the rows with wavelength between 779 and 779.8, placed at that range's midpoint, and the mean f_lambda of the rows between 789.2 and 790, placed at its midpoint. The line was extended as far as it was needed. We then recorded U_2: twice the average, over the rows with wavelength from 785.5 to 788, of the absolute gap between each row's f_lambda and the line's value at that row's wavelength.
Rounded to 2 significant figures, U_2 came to 0.015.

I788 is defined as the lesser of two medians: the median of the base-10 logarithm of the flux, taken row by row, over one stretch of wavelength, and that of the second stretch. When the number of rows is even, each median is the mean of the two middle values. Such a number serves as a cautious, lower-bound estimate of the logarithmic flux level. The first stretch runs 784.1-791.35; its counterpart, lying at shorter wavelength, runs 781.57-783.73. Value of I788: 0.3625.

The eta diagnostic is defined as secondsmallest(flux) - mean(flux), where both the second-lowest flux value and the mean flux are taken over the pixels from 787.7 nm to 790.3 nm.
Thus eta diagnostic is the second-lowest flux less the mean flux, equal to -0.001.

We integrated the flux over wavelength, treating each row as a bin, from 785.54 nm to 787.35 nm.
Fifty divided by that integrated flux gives 11.9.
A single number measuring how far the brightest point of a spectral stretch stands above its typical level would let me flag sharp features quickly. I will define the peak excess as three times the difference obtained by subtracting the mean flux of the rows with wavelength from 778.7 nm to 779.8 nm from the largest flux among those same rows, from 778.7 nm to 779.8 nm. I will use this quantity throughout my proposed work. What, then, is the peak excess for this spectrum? 0.040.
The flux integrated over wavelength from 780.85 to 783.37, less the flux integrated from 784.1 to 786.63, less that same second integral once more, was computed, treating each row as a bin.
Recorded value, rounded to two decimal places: -5.94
